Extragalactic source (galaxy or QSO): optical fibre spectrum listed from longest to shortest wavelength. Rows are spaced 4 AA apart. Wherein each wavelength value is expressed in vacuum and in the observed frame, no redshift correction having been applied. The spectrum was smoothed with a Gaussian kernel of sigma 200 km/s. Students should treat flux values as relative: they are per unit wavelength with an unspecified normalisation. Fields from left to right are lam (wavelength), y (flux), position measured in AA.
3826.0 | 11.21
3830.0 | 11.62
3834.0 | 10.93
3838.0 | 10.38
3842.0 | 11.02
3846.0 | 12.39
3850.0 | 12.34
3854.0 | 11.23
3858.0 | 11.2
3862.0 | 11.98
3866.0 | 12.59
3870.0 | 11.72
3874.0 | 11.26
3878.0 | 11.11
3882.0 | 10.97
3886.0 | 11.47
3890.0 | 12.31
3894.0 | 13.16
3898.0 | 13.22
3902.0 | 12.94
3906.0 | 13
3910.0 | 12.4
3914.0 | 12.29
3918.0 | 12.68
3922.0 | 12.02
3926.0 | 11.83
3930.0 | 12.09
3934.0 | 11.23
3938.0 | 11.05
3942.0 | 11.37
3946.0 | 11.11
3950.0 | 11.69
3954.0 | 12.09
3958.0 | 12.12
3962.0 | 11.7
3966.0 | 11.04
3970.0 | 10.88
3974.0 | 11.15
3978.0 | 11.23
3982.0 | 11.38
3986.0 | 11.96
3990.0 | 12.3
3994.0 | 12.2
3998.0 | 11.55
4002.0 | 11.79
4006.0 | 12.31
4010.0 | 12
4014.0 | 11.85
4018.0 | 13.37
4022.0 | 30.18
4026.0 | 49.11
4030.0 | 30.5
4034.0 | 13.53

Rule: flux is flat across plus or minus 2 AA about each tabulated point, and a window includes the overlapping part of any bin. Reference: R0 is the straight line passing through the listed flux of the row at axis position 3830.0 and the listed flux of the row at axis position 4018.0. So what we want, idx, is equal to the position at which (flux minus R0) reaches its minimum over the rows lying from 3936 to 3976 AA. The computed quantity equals 3970.0 AA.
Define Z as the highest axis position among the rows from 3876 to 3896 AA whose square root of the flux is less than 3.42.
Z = 3886.0 AA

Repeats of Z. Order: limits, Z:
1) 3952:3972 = 3970.0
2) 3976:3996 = 3982.0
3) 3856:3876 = 3874.0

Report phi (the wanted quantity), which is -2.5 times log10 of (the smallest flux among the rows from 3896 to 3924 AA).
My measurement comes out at -2.70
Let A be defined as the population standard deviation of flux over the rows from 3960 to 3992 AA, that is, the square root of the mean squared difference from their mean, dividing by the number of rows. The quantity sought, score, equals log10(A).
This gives -0.34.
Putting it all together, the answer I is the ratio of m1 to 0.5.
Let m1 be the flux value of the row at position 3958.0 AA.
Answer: 24.2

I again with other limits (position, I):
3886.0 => 22.9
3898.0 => 26.4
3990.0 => 24.6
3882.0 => 21.9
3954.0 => 24.2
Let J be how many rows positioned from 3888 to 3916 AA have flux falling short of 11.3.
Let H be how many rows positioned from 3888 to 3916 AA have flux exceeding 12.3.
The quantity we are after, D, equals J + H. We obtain 6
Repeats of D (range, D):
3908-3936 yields 3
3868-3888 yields 3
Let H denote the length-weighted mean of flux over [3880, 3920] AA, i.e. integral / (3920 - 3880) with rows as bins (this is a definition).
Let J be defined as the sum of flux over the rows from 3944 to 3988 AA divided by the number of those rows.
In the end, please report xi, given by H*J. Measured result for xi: 143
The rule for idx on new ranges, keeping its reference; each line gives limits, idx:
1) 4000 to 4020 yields 4014.0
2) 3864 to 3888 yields 3882.0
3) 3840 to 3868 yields 3842.0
